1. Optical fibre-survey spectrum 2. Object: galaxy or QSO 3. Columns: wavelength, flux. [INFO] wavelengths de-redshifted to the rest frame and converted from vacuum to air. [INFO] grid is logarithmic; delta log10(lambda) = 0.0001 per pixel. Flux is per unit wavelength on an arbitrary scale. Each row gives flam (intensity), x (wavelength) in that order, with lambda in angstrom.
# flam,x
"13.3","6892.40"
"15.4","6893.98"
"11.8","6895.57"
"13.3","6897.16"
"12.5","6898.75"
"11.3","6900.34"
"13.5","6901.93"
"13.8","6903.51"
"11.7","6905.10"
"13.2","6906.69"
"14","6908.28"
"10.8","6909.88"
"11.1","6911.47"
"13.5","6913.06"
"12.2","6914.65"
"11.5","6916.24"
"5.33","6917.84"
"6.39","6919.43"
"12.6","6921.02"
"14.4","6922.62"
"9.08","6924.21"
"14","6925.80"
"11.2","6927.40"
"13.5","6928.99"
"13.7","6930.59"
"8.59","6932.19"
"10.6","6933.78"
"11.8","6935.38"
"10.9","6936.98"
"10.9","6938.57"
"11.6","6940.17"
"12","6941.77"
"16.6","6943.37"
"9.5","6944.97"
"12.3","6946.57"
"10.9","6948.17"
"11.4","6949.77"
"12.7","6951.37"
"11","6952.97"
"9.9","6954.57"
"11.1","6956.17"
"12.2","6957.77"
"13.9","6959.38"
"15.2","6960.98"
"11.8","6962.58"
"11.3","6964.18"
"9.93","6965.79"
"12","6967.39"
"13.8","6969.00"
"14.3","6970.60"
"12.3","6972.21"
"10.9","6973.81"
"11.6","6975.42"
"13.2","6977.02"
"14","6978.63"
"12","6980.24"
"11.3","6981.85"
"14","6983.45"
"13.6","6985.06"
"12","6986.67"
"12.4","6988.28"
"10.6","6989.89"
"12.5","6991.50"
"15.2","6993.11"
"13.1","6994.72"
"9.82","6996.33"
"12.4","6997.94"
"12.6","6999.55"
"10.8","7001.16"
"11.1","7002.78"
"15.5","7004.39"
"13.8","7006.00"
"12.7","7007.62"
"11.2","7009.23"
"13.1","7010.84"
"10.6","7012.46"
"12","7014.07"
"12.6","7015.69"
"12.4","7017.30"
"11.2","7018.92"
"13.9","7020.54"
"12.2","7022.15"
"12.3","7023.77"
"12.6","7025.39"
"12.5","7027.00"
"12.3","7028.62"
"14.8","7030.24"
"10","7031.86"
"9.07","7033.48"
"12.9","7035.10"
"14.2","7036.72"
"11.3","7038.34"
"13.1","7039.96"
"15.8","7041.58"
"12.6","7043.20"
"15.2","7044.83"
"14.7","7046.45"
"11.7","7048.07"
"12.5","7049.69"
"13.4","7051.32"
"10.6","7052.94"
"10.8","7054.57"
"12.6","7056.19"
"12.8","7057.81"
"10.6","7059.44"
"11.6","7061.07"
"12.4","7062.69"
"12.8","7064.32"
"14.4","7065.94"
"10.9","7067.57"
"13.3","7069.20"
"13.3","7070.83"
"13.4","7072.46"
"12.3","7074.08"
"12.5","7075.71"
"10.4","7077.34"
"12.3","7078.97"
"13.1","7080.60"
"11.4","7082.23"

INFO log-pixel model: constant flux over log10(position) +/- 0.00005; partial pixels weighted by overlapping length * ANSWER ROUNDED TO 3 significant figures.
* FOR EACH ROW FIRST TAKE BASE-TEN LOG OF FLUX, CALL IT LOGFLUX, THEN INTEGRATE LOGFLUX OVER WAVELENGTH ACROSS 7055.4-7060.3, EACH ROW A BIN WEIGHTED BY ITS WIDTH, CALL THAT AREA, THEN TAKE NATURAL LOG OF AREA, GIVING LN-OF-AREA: 1.66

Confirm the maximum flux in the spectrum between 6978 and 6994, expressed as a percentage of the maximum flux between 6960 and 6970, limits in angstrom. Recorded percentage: 100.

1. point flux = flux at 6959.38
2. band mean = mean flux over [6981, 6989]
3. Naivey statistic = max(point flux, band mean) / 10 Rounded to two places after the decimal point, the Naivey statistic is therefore 1.39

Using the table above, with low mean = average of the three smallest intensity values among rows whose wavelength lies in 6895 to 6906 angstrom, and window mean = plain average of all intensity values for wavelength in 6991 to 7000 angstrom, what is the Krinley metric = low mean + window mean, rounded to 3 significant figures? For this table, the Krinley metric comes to 24.2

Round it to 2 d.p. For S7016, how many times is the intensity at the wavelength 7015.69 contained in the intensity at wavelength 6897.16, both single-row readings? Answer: 1.06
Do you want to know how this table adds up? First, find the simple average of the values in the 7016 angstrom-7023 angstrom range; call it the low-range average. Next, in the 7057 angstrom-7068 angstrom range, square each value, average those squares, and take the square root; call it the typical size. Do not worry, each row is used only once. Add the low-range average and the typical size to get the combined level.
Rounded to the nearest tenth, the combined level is 24.7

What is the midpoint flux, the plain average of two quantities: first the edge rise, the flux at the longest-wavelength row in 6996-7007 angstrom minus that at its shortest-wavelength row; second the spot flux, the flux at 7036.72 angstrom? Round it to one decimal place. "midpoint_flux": 9.1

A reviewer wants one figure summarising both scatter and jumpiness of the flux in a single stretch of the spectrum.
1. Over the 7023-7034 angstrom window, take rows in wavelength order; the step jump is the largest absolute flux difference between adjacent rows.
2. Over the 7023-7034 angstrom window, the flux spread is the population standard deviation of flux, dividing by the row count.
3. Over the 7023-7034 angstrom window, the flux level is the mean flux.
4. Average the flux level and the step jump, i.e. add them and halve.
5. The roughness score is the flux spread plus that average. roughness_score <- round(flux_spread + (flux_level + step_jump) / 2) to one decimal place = 10.1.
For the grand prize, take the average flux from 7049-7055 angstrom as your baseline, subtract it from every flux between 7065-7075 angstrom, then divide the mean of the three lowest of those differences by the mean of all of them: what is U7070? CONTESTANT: 0.3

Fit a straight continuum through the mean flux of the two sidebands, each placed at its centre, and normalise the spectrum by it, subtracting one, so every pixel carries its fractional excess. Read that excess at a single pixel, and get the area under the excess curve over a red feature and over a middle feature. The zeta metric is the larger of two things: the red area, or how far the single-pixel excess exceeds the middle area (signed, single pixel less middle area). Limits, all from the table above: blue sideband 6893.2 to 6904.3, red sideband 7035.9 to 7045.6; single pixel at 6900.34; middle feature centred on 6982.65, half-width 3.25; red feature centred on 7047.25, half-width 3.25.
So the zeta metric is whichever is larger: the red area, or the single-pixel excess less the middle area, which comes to 0.21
